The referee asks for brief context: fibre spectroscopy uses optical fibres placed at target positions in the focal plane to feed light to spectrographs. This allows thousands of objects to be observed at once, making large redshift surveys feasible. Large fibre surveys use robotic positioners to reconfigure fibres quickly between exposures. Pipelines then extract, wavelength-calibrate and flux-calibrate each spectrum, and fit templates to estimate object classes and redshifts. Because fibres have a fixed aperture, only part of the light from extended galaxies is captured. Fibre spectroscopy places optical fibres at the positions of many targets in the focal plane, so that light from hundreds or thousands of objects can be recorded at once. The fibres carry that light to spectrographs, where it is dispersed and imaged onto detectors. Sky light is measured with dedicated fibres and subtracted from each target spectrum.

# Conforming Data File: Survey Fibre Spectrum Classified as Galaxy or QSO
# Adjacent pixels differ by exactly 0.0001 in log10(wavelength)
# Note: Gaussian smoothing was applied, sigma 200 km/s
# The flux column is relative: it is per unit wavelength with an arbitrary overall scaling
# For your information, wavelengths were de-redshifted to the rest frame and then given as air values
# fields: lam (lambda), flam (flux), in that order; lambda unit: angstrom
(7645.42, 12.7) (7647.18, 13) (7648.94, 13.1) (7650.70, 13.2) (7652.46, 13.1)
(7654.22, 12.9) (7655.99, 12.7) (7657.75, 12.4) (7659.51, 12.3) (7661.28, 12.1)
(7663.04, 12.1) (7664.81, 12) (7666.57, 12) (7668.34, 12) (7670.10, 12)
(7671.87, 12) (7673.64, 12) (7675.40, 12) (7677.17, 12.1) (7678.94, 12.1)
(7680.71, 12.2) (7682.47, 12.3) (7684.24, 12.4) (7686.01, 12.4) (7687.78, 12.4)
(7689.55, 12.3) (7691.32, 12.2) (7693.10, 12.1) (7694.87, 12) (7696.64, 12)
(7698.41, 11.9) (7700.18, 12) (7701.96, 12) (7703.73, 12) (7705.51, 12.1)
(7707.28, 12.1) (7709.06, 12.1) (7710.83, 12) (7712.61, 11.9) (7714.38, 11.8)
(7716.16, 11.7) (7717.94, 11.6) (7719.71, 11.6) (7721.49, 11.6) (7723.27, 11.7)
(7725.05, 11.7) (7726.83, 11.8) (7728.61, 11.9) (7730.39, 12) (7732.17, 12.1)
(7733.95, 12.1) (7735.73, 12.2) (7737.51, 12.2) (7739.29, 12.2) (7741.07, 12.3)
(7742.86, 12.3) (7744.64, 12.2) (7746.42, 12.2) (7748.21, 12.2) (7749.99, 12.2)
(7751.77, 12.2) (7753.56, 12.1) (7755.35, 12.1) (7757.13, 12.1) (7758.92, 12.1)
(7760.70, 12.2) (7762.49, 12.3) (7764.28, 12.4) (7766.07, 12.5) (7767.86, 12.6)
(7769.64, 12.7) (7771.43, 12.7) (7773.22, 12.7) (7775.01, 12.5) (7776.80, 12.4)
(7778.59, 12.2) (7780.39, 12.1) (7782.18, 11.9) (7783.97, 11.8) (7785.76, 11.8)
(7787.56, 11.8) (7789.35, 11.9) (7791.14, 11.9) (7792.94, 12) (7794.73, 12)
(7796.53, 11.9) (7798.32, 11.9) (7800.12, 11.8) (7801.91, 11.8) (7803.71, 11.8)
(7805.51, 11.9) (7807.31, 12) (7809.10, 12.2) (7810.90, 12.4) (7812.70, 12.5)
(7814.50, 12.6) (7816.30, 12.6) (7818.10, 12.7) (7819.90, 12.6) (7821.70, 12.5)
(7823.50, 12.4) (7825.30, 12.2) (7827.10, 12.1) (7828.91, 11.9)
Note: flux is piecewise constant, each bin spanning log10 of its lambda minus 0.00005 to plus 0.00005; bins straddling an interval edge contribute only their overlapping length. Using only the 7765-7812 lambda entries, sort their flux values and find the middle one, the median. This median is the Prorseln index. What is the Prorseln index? 12.00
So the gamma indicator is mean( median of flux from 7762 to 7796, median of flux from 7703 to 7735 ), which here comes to 12.05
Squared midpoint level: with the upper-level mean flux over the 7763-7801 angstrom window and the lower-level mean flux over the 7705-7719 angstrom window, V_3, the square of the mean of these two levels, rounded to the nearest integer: 145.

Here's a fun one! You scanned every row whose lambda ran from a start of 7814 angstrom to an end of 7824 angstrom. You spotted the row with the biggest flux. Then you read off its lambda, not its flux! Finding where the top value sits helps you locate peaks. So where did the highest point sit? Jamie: 7818.10 angstrom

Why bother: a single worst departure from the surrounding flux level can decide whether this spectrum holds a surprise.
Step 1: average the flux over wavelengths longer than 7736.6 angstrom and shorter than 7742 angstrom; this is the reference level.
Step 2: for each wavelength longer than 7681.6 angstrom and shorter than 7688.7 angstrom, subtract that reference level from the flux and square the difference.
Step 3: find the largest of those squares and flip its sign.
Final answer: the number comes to -0.03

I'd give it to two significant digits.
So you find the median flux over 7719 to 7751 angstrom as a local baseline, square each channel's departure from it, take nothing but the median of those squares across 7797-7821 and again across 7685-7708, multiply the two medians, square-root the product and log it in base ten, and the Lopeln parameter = -1.3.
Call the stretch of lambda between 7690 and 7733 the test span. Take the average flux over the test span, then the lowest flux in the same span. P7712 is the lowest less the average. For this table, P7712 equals -0.31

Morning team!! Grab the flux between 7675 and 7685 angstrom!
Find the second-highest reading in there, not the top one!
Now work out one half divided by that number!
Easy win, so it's 0.0407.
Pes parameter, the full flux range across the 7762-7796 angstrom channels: 0.90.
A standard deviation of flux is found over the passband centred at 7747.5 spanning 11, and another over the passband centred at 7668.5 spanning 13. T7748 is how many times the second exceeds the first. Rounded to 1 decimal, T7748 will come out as 0.9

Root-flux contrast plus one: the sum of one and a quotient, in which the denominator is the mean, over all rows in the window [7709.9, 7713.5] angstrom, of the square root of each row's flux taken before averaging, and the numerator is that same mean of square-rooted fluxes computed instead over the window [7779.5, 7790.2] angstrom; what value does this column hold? 2.00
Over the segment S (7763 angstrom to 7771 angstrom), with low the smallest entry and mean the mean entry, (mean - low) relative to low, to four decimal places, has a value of 0.0121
